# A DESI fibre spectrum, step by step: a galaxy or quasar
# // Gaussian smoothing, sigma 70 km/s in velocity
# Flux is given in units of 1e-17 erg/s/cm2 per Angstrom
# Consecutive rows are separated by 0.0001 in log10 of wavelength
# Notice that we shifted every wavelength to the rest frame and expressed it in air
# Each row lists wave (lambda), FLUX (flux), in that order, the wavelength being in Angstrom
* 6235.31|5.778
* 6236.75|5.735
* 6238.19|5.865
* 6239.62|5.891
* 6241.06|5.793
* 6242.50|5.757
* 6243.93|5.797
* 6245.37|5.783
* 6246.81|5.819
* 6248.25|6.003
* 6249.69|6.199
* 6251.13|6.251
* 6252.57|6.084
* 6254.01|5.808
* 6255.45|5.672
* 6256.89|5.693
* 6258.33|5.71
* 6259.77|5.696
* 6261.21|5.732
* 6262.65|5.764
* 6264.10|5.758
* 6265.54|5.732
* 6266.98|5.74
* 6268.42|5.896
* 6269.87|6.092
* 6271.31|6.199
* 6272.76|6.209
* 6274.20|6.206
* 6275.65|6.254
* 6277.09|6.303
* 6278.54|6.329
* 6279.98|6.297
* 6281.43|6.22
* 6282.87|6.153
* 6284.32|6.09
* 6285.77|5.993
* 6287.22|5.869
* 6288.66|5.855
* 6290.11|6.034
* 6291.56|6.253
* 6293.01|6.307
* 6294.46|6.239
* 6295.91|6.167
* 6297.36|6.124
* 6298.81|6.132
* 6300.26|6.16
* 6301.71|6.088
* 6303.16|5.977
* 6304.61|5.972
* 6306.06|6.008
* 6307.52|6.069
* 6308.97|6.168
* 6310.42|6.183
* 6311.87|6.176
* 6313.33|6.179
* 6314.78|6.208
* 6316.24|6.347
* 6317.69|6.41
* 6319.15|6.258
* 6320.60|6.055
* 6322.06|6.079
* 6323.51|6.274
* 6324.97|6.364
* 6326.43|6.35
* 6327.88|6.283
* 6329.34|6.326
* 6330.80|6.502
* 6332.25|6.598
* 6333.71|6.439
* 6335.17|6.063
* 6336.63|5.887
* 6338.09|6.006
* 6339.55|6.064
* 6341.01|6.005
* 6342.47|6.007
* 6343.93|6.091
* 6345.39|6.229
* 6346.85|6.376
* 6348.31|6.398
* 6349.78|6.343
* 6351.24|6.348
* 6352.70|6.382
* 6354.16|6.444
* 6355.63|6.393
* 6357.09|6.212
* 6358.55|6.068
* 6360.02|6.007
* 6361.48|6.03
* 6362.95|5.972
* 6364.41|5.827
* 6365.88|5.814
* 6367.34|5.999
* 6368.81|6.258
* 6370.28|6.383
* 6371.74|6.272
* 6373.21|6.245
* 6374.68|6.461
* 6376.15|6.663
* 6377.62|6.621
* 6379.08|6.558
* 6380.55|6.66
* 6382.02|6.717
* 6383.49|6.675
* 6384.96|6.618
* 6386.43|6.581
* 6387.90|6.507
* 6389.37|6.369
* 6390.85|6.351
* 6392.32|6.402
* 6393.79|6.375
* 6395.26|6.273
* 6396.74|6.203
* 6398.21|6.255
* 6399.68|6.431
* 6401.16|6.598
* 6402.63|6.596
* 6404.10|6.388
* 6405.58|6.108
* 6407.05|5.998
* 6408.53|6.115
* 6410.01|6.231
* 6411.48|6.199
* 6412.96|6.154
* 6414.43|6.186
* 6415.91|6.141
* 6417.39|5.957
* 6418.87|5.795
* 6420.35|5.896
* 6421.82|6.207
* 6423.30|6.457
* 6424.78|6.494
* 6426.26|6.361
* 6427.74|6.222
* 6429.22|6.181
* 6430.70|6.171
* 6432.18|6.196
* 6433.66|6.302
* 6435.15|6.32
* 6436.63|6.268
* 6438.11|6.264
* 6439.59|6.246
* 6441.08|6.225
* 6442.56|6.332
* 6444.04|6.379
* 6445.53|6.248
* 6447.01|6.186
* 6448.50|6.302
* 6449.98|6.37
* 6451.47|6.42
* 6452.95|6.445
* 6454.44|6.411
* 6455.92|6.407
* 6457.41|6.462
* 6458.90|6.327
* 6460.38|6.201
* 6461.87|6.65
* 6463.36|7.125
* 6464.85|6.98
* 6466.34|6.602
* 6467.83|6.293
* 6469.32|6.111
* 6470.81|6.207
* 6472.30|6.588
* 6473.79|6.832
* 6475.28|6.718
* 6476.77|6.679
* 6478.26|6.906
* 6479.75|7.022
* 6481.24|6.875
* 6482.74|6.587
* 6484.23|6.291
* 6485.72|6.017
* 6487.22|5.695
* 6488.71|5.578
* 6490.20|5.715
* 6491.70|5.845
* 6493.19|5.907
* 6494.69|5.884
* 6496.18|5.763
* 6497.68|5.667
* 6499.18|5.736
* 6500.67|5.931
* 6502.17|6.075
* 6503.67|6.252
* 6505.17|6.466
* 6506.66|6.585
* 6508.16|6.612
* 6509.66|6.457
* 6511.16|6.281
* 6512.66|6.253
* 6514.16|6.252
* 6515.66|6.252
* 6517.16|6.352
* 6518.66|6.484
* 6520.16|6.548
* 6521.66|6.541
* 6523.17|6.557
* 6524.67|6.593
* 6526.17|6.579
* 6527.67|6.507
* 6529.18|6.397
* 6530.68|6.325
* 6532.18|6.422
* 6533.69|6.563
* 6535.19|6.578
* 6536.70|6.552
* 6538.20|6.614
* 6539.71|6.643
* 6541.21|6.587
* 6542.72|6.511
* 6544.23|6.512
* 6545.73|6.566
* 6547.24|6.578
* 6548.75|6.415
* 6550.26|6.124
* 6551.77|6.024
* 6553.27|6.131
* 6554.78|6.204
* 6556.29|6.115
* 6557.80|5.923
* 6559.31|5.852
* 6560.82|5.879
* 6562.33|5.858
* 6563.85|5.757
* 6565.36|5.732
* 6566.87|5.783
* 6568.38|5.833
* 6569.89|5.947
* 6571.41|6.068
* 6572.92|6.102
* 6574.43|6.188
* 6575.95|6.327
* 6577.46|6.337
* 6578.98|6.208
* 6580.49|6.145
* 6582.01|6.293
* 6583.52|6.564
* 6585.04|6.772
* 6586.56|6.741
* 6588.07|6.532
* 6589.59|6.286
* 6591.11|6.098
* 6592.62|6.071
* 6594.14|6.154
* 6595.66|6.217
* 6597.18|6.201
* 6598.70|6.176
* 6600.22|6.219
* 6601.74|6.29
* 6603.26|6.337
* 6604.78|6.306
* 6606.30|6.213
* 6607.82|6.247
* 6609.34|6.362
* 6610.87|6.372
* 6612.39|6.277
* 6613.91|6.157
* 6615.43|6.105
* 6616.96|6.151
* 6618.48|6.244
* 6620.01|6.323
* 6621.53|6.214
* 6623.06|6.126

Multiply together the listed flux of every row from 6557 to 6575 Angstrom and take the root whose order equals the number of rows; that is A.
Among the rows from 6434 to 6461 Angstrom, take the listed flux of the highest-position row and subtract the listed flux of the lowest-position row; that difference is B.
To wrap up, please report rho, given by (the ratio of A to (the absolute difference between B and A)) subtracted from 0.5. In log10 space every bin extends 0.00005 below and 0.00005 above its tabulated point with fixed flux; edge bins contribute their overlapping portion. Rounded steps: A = 5.9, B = -0.1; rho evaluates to -0.480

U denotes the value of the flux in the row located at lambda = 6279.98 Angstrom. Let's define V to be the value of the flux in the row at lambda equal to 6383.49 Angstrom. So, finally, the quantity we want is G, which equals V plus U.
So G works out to 13.0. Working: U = 6.297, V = 6.675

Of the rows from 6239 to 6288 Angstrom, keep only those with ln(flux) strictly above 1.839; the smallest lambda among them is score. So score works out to 6277.09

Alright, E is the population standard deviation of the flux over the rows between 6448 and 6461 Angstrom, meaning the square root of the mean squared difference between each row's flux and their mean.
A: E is 0.08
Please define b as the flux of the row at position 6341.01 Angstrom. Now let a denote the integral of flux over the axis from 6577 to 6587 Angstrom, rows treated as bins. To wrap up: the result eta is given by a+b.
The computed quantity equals 70.3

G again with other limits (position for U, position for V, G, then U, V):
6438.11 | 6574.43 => 12.5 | 6.264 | 6.188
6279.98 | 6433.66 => 12.6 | 6.297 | 6.302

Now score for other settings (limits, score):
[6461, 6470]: 6461.87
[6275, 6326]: 6277.09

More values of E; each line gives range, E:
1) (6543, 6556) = 0.21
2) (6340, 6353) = 0.16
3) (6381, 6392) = 0.13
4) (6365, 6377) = 0.25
